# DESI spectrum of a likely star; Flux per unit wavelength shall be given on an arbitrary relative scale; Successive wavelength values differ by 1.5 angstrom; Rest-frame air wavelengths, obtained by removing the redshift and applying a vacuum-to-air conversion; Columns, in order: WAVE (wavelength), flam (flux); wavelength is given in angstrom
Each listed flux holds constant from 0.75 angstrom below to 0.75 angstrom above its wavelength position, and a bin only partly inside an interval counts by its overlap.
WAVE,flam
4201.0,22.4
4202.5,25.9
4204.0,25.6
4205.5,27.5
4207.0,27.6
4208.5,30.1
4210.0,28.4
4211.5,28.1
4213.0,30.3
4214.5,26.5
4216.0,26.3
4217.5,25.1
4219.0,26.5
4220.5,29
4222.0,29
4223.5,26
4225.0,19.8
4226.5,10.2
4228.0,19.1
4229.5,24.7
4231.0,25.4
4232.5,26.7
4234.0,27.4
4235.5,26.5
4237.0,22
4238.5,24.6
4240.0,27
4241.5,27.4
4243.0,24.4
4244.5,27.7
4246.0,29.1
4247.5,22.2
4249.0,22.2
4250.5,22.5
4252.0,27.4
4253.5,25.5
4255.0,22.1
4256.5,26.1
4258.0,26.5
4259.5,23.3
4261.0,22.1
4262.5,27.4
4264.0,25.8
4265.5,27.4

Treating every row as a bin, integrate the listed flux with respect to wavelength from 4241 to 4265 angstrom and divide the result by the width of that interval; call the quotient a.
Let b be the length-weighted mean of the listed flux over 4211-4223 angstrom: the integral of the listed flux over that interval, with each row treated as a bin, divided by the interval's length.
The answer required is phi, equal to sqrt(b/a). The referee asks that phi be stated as 1.05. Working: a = 25.1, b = 27.6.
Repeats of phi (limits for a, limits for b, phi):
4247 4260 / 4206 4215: 1.08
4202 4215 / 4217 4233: 0.92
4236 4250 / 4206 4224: 1.05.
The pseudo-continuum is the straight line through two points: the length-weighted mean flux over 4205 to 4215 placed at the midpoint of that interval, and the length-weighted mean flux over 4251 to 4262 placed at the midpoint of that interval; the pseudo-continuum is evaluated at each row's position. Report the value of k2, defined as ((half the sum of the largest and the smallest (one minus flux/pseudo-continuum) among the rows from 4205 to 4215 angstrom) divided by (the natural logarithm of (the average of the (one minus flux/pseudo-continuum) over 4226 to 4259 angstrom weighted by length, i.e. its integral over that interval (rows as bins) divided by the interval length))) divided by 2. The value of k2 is 0.002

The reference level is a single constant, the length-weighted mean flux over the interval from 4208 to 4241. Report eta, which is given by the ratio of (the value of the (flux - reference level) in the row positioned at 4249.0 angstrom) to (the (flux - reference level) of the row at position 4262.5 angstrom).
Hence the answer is -1.6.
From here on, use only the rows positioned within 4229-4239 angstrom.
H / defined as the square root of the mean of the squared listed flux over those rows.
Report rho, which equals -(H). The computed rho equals -25.4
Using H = 25.4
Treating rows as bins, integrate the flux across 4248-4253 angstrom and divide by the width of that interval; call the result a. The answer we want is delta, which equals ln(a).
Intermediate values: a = 24.0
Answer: 3.18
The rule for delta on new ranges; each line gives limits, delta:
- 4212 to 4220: 3.30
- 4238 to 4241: 3.26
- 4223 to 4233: 3.07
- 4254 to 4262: 3.19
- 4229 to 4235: 3.26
